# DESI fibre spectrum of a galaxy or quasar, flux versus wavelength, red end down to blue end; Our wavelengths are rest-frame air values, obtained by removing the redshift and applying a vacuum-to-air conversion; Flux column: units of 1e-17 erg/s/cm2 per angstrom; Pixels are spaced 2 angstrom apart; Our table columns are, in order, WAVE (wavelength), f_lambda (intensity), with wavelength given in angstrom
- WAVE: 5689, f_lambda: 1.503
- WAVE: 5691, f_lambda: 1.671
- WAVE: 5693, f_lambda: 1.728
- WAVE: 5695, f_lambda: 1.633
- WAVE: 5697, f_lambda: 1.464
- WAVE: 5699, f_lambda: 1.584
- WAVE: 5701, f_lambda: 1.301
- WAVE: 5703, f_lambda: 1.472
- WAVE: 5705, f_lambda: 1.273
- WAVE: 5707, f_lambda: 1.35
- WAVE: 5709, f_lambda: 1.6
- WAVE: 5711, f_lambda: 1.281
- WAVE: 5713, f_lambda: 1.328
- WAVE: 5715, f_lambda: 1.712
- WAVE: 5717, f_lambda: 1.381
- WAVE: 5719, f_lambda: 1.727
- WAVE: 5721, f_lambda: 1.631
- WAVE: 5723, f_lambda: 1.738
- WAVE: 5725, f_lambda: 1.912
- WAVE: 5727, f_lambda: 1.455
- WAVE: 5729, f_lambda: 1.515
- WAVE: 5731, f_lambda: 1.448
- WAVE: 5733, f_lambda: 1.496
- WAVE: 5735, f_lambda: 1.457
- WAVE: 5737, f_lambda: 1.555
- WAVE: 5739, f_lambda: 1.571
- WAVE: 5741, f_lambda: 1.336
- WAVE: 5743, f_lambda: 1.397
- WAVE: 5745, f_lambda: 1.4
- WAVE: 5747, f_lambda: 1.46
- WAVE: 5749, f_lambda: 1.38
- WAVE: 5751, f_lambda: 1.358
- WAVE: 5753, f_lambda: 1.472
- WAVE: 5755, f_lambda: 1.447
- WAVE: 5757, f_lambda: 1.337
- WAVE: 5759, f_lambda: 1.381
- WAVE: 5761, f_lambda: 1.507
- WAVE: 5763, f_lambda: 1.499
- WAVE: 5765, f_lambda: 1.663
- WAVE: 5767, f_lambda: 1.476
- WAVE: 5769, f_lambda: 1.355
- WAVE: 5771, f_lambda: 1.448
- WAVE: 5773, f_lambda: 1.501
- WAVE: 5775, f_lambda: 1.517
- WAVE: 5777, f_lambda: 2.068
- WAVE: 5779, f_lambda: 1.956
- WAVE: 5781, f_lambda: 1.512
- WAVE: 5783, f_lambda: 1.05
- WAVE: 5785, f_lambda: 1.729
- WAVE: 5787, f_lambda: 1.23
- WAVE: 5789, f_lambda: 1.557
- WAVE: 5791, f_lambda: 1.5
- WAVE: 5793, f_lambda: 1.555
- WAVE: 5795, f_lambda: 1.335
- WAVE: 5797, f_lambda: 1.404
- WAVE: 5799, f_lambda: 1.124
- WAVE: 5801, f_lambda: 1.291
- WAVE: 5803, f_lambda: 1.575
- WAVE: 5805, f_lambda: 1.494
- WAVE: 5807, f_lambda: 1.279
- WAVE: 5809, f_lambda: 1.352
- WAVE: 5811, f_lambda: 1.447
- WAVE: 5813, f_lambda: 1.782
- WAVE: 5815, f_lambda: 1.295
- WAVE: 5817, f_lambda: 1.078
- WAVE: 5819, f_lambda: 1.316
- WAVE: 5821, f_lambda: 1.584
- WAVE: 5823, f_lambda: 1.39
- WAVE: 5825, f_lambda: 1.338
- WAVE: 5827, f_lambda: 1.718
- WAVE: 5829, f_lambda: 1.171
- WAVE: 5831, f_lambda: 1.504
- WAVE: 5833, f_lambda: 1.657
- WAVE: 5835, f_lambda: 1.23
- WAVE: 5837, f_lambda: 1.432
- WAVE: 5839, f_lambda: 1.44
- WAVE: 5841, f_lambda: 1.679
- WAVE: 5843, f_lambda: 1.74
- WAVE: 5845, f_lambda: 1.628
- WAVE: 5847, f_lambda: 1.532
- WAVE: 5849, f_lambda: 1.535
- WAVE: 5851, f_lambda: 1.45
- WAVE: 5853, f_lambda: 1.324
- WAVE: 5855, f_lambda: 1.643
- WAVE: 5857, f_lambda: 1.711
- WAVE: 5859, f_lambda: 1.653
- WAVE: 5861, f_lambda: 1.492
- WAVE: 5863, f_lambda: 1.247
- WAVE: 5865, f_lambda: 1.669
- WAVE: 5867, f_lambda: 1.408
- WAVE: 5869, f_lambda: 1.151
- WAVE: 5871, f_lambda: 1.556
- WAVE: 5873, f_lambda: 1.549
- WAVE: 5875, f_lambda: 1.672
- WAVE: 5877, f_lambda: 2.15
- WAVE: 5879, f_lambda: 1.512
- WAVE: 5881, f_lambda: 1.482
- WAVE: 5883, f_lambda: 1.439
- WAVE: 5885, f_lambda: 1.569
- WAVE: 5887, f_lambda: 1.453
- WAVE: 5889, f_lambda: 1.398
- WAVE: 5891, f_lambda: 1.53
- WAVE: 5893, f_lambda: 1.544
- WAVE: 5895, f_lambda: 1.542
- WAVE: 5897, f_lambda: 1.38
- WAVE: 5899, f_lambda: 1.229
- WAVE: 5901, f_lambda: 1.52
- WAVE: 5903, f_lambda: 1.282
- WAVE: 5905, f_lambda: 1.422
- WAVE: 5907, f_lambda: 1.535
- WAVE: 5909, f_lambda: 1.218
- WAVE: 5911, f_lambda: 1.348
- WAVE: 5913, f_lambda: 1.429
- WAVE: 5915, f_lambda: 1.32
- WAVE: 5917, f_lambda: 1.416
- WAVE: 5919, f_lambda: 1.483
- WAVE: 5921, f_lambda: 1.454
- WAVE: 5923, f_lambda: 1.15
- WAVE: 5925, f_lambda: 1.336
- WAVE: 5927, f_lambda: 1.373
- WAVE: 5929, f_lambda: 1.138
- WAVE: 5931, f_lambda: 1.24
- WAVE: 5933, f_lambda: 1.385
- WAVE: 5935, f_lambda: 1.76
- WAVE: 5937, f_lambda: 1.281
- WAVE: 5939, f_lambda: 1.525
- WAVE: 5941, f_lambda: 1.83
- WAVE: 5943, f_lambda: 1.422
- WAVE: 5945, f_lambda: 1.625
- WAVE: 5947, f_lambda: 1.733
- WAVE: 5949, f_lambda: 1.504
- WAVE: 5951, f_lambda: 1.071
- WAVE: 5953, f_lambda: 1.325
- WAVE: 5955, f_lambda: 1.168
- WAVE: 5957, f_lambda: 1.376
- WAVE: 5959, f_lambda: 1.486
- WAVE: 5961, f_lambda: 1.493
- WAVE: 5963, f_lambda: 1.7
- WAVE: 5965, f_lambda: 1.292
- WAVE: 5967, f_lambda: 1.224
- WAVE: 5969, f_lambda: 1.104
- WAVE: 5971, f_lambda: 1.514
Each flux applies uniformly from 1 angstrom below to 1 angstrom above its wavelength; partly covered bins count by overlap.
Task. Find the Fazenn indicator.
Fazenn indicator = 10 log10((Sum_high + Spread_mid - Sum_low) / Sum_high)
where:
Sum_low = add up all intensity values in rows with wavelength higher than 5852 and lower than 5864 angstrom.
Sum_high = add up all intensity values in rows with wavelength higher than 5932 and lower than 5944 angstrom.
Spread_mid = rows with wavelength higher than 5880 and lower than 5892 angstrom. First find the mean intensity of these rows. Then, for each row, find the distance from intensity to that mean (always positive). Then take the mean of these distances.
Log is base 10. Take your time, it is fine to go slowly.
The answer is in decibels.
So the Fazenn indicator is -17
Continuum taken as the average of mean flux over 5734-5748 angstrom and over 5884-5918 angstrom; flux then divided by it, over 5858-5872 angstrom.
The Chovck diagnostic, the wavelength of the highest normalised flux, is 5865 angstrom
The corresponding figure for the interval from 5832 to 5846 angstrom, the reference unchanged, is 5843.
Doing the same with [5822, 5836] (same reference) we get 5827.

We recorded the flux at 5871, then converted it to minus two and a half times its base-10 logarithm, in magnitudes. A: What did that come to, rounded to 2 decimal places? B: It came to -0.48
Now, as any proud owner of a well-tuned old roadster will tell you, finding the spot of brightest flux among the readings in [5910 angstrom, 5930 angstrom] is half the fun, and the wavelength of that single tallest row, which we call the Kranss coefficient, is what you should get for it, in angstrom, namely 5919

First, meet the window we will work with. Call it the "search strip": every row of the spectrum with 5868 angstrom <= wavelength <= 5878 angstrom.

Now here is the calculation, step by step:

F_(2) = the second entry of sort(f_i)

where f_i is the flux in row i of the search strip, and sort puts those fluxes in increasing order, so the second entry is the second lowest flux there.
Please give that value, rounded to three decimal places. 1.549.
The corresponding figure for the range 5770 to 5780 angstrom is 1.501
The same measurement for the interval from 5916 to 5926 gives 1.336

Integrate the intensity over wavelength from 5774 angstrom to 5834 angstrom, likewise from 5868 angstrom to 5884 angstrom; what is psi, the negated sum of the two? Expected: -113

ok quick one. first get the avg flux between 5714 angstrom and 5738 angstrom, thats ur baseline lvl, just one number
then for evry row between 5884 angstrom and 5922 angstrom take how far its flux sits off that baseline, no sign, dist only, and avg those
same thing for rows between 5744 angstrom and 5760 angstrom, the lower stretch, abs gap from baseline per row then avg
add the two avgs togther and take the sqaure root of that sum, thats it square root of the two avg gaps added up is 0.58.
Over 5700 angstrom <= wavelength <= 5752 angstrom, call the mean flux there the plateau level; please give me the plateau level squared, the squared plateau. 2.20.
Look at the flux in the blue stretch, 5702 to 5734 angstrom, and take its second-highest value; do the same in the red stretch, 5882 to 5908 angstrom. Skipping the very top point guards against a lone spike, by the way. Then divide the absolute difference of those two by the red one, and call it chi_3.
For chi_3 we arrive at 0.13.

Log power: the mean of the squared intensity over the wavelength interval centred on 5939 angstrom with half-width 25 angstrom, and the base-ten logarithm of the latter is 0.31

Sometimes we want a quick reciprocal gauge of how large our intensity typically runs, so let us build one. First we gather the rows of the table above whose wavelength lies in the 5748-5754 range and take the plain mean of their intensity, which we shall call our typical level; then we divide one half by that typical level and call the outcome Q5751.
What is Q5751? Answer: 0.356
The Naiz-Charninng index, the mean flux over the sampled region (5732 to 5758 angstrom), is 1.44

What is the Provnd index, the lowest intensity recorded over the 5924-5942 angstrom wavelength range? 1.138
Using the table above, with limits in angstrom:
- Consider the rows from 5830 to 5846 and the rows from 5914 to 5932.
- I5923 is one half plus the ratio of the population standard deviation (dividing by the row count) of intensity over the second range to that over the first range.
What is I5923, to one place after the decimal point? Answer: 1.2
